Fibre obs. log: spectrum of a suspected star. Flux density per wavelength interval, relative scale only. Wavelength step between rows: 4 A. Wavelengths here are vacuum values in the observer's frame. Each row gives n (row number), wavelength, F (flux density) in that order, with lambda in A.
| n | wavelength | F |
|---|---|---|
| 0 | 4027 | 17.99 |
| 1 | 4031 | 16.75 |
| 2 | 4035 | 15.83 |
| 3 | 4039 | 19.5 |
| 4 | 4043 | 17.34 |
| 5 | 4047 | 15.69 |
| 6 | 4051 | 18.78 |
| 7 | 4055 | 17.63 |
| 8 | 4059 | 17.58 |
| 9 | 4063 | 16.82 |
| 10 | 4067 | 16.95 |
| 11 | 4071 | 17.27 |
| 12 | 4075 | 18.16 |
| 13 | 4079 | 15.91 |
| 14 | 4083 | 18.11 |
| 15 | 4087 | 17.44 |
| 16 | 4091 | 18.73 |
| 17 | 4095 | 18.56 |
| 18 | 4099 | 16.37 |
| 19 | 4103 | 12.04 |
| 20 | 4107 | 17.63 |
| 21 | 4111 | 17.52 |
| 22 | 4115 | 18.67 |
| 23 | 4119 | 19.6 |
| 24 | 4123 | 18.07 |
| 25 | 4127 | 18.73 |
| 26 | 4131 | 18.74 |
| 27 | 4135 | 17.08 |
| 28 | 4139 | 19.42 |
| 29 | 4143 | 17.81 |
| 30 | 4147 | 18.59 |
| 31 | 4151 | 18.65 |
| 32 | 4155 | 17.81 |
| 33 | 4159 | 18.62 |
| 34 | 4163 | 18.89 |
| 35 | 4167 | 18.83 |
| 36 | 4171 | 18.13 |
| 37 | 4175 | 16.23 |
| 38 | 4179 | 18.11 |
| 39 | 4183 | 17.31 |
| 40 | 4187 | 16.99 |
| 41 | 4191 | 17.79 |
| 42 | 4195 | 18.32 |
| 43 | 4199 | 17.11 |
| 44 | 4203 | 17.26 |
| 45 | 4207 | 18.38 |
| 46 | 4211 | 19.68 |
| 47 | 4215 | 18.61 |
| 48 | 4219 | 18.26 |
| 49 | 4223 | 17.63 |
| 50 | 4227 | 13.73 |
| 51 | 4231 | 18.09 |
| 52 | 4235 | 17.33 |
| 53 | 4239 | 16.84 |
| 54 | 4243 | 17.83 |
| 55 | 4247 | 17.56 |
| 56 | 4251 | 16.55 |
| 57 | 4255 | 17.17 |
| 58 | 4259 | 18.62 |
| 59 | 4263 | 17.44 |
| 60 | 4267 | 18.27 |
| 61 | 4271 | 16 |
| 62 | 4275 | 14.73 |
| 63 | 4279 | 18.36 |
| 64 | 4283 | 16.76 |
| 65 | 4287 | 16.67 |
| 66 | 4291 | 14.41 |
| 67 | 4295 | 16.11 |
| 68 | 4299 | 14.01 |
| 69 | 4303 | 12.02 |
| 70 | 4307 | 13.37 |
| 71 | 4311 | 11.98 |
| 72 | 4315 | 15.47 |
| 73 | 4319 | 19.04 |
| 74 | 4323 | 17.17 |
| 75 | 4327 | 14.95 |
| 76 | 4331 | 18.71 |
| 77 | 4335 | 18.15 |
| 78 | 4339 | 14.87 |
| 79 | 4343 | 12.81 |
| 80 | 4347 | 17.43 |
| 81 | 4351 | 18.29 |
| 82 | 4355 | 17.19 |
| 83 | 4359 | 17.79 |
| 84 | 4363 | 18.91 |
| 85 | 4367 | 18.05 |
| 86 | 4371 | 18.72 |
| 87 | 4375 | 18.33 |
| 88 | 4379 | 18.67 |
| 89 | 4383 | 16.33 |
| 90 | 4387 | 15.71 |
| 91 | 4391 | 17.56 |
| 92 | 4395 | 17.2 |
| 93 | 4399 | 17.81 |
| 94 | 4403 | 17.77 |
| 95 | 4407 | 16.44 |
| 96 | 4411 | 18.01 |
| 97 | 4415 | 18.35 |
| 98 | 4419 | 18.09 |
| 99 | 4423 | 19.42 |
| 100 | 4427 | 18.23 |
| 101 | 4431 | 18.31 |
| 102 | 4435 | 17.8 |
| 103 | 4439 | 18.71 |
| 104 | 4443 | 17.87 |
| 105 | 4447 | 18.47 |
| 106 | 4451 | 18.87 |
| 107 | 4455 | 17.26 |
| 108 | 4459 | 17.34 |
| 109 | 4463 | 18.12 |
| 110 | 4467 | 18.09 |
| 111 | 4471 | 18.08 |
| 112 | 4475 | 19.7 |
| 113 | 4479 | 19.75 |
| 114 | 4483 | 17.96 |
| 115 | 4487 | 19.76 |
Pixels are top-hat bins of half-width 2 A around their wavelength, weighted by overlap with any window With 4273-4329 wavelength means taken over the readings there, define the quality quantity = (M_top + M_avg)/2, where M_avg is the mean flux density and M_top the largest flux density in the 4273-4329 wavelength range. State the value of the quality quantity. 17.2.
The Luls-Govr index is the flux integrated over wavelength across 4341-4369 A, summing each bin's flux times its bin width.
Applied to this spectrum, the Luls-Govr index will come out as 482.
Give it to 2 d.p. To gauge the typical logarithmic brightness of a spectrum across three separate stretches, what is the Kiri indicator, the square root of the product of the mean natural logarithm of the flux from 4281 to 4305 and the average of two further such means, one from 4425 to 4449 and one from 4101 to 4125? 2.78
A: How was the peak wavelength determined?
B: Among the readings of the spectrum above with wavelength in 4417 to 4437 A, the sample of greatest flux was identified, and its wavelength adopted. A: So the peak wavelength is 4423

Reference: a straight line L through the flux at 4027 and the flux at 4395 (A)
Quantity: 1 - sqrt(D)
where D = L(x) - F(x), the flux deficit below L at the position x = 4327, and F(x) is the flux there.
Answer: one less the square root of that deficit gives -0.5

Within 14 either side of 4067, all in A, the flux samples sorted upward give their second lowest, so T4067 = 16.82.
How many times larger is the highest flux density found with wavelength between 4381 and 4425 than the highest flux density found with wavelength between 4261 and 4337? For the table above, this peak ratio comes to 1.02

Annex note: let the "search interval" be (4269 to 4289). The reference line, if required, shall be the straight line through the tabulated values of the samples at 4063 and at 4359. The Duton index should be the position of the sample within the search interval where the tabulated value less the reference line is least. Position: 4275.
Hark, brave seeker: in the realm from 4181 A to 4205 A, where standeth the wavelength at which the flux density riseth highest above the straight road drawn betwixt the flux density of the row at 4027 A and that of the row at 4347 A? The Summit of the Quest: 4195 A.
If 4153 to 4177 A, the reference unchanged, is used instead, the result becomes 4163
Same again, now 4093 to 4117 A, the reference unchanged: 4115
